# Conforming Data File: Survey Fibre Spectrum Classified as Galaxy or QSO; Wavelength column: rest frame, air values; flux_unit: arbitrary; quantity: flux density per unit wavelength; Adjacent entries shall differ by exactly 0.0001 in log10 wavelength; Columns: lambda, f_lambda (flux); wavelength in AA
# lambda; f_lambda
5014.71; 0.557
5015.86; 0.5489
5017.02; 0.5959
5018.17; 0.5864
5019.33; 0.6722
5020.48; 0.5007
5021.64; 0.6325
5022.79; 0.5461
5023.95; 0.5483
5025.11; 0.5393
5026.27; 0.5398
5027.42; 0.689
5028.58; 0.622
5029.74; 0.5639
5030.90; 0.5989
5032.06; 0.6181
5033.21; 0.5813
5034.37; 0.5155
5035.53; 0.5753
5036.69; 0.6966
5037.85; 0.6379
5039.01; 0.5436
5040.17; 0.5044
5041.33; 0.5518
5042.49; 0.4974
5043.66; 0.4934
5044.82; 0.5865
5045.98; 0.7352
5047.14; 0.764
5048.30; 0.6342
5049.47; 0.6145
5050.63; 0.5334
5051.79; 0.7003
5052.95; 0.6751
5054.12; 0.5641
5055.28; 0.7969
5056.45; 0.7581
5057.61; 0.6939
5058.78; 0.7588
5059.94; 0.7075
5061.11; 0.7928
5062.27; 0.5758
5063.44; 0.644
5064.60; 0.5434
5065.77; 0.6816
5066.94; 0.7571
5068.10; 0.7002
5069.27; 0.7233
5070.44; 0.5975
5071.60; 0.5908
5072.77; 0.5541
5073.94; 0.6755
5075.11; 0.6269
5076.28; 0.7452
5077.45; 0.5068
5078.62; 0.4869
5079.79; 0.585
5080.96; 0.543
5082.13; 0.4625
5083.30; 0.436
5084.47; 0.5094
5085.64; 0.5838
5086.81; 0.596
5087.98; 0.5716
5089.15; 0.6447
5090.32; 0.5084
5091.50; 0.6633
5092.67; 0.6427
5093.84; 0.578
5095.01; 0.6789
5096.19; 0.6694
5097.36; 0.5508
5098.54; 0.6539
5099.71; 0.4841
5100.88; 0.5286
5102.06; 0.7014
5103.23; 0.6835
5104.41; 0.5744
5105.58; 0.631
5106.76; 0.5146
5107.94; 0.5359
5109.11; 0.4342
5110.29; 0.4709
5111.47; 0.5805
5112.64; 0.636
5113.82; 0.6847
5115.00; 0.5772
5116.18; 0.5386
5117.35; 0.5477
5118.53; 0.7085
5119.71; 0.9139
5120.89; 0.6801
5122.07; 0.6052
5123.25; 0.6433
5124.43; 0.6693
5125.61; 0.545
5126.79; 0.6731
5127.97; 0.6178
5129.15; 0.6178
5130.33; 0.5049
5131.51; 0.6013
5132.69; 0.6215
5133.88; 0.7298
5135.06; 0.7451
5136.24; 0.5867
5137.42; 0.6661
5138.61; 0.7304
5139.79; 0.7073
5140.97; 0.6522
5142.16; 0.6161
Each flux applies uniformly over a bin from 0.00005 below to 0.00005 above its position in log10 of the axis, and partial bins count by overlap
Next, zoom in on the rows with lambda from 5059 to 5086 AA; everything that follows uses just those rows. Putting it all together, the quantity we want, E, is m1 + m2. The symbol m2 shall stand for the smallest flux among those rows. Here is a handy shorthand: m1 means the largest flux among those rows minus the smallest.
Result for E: 0.793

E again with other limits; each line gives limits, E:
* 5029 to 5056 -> 0.797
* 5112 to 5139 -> 0.914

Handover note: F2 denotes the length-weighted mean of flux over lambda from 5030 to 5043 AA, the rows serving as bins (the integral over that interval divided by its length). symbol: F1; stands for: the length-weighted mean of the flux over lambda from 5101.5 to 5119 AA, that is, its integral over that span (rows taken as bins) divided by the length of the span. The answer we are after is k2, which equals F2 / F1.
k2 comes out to 0.98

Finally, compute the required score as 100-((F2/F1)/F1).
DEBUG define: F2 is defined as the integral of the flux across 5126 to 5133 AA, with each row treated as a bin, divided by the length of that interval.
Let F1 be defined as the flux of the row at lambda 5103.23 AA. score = 98.7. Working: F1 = 0.6835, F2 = 0.60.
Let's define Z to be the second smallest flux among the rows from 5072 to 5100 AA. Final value 0.4625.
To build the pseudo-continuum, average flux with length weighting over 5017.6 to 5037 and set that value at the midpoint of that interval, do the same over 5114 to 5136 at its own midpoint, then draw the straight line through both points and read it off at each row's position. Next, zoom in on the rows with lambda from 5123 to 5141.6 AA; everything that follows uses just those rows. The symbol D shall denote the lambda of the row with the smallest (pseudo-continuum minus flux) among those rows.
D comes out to 5135.06 AA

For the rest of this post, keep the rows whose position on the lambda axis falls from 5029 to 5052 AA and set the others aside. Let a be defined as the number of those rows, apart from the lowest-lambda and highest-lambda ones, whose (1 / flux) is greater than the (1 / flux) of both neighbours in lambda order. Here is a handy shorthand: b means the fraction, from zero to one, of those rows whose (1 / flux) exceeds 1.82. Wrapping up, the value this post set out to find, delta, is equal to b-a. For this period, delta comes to -3.7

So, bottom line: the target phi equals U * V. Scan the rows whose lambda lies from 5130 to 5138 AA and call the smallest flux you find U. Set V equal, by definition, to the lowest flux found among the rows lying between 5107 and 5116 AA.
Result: 0.22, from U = 0.5049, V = 0.4342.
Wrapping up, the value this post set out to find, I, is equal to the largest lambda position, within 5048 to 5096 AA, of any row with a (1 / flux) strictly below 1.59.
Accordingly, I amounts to 5095.01 AA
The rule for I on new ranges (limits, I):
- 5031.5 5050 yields 5048.30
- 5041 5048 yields 5047.14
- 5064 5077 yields 5076.28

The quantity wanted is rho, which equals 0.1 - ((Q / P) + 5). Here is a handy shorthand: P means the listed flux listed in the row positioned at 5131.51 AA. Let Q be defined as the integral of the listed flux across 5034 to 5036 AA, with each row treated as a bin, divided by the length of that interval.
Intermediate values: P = 0.6013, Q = 0.55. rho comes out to -5.81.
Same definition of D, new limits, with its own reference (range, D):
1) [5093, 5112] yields 5102.06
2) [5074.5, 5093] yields 5076.28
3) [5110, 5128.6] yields 5119.71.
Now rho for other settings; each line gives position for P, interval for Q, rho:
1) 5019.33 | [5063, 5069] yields -5.90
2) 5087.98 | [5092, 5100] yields -5.97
